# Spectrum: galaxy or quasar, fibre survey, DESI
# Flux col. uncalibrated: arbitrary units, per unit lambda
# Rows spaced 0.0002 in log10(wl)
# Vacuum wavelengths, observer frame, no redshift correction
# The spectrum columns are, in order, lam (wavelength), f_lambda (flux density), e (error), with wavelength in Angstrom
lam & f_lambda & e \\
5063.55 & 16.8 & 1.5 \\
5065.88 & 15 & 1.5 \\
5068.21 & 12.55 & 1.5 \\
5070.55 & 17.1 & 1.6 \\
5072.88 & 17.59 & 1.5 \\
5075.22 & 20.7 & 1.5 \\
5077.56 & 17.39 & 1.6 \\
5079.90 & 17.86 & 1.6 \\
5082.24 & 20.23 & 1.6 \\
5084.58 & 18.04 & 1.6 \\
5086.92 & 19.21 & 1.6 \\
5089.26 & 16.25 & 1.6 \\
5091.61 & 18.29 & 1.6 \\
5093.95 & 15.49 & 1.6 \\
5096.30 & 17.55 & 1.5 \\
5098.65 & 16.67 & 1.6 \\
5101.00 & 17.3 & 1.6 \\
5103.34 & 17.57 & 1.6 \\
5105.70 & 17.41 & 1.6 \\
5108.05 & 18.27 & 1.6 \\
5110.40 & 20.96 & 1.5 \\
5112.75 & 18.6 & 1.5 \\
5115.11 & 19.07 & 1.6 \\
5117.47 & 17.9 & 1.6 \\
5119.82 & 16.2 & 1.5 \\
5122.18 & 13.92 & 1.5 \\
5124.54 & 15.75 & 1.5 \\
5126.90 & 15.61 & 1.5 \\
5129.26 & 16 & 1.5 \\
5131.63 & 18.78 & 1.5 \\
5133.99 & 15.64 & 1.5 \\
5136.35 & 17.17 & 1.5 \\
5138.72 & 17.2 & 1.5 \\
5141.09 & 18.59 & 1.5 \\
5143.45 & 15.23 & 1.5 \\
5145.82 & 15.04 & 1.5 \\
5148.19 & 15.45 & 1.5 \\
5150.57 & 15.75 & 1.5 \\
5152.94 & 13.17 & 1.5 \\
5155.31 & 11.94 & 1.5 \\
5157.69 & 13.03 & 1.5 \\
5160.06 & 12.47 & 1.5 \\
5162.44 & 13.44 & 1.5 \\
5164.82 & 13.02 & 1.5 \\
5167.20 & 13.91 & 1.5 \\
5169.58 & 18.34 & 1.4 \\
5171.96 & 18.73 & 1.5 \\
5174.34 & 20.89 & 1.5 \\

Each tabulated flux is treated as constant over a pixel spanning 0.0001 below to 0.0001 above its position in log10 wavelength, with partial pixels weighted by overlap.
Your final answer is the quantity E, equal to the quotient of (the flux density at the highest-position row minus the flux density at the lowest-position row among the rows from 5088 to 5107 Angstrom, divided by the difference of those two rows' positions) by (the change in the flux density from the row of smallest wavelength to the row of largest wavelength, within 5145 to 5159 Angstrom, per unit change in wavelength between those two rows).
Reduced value -0.4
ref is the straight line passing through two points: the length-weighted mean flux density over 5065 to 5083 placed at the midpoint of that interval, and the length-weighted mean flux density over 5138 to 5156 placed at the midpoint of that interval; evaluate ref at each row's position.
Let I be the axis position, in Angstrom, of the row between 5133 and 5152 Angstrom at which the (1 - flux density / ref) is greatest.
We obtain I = 5145.82 Angstrom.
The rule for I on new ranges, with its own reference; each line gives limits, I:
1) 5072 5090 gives 5089.26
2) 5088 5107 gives 5093.95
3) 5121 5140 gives 5122.18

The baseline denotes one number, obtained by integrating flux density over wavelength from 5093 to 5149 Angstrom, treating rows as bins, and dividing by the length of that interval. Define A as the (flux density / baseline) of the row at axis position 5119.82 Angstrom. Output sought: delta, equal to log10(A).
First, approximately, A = 0.95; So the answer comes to -0.02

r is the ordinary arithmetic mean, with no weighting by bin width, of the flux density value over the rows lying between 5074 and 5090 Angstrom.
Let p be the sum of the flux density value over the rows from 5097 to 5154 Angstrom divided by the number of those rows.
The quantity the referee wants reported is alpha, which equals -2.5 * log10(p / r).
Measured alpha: 0.106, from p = 16.8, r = 18.5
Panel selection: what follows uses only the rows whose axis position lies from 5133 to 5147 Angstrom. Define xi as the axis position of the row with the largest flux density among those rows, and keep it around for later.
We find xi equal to 5141.09 Angstrom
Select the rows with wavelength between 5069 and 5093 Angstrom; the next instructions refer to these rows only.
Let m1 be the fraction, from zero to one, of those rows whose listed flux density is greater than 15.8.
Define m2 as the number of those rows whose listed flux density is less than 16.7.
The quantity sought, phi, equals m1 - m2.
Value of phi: 0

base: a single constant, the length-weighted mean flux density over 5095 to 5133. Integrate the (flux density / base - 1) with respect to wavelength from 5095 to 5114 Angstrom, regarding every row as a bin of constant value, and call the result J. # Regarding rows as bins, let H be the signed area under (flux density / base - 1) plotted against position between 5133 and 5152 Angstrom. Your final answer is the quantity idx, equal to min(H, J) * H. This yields 1.5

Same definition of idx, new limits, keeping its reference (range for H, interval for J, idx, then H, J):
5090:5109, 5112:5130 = 0.0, -0.1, -0.8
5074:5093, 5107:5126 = 0.3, 1.2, 0.2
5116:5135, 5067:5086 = 1.3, -1.2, 0.4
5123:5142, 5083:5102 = 0.4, -0.6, 0.1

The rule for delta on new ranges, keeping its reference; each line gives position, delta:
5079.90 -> 0.02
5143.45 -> -0.05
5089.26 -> -0.02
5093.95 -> -0.04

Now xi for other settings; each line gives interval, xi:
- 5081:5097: 5082.24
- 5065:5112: 5110.40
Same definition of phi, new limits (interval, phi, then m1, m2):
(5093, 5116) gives -1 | 0.90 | 2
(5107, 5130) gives -4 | 0.70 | 5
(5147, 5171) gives -9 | 0.10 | 9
